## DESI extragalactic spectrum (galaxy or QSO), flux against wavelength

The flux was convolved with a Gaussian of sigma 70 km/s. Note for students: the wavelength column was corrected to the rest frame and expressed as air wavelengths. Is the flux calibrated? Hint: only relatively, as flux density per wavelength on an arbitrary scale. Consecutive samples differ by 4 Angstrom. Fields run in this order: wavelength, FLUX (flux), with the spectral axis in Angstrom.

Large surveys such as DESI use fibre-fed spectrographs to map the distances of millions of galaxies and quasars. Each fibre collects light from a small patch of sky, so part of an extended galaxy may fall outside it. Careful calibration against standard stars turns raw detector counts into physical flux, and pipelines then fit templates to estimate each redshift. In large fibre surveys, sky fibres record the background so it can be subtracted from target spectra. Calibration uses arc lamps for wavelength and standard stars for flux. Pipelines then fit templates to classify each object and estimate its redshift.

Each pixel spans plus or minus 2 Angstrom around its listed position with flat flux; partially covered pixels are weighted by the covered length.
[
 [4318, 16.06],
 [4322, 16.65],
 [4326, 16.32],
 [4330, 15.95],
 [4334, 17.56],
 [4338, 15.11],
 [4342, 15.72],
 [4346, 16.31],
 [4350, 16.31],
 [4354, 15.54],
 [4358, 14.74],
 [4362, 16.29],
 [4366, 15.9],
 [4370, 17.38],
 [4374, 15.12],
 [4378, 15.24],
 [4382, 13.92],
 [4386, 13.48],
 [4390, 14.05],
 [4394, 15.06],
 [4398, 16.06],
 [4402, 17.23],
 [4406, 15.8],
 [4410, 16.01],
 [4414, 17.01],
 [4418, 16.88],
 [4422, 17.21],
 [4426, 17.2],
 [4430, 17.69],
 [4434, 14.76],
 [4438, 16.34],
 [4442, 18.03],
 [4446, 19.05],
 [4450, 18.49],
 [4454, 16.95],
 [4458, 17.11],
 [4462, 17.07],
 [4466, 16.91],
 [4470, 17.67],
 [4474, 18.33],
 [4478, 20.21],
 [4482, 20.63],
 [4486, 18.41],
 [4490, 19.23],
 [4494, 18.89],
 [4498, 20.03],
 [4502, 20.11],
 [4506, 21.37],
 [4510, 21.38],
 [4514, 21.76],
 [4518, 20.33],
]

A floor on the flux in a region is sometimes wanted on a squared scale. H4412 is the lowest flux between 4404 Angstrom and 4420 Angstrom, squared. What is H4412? 250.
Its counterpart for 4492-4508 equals 357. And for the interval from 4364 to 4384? 194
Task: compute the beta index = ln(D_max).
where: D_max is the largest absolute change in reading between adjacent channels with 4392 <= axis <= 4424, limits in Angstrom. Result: 0.36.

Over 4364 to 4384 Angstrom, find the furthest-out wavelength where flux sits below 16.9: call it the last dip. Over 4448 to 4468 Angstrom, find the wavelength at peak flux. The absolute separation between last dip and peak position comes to 68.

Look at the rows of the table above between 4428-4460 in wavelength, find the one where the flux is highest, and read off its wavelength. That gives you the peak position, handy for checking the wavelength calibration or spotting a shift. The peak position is 4446 Angstrom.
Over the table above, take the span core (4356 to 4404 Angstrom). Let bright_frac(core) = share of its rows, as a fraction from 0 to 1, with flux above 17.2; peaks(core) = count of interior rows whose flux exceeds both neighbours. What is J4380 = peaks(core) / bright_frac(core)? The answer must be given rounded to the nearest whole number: 18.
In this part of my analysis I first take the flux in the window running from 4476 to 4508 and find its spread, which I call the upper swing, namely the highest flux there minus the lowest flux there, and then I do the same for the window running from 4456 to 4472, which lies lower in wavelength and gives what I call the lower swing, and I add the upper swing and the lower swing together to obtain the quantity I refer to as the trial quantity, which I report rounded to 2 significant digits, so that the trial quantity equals 3.7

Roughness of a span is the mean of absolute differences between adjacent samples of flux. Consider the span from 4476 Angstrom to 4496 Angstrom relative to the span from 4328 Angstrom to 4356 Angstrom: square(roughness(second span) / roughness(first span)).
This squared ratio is 0.89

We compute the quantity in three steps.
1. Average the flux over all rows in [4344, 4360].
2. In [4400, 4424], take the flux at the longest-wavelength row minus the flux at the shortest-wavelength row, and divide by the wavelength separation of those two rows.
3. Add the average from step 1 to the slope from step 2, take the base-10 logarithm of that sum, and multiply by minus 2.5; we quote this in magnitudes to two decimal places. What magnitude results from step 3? -2.99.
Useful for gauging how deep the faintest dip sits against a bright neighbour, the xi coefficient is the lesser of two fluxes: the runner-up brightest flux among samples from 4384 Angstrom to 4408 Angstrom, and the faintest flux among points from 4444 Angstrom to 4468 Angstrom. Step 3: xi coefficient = 16.1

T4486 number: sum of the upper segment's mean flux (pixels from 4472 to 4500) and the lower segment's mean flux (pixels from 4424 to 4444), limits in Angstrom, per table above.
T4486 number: 36.2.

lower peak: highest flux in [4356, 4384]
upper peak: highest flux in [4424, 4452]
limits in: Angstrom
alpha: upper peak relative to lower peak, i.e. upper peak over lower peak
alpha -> 1.10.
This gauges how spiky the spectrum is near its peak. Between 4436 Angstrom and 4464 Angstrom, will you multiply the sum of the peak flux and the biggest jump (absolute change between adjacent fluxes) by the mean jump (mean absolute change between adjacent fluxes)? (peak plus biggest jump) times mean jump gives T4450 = 17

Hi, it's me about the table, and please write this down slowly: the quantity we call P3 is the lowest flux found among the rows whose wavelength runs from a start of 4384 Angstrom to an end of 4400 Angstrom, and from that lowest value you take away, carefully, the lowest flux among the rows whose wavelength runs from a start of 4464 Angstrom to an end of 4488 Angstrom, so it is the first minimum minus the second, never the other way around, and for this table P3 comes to -3.4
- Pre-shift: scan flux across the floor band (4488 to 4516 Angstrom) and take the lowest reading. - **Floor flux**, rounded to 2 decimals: 18.89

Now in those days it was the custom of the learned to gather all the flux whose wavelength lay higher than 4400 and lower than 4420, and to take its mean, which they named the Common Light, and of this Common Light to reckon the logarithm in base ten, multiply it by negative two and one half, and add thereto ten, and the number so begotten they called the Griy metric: 6.95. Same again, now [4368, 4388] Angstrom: 7.06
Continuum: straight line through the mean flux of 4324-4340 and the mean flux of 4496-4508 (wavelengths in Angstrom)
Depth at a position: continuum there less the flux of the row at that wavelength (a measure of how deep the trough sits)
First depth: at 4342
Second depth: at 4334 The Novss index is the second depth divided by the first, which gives -1.7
